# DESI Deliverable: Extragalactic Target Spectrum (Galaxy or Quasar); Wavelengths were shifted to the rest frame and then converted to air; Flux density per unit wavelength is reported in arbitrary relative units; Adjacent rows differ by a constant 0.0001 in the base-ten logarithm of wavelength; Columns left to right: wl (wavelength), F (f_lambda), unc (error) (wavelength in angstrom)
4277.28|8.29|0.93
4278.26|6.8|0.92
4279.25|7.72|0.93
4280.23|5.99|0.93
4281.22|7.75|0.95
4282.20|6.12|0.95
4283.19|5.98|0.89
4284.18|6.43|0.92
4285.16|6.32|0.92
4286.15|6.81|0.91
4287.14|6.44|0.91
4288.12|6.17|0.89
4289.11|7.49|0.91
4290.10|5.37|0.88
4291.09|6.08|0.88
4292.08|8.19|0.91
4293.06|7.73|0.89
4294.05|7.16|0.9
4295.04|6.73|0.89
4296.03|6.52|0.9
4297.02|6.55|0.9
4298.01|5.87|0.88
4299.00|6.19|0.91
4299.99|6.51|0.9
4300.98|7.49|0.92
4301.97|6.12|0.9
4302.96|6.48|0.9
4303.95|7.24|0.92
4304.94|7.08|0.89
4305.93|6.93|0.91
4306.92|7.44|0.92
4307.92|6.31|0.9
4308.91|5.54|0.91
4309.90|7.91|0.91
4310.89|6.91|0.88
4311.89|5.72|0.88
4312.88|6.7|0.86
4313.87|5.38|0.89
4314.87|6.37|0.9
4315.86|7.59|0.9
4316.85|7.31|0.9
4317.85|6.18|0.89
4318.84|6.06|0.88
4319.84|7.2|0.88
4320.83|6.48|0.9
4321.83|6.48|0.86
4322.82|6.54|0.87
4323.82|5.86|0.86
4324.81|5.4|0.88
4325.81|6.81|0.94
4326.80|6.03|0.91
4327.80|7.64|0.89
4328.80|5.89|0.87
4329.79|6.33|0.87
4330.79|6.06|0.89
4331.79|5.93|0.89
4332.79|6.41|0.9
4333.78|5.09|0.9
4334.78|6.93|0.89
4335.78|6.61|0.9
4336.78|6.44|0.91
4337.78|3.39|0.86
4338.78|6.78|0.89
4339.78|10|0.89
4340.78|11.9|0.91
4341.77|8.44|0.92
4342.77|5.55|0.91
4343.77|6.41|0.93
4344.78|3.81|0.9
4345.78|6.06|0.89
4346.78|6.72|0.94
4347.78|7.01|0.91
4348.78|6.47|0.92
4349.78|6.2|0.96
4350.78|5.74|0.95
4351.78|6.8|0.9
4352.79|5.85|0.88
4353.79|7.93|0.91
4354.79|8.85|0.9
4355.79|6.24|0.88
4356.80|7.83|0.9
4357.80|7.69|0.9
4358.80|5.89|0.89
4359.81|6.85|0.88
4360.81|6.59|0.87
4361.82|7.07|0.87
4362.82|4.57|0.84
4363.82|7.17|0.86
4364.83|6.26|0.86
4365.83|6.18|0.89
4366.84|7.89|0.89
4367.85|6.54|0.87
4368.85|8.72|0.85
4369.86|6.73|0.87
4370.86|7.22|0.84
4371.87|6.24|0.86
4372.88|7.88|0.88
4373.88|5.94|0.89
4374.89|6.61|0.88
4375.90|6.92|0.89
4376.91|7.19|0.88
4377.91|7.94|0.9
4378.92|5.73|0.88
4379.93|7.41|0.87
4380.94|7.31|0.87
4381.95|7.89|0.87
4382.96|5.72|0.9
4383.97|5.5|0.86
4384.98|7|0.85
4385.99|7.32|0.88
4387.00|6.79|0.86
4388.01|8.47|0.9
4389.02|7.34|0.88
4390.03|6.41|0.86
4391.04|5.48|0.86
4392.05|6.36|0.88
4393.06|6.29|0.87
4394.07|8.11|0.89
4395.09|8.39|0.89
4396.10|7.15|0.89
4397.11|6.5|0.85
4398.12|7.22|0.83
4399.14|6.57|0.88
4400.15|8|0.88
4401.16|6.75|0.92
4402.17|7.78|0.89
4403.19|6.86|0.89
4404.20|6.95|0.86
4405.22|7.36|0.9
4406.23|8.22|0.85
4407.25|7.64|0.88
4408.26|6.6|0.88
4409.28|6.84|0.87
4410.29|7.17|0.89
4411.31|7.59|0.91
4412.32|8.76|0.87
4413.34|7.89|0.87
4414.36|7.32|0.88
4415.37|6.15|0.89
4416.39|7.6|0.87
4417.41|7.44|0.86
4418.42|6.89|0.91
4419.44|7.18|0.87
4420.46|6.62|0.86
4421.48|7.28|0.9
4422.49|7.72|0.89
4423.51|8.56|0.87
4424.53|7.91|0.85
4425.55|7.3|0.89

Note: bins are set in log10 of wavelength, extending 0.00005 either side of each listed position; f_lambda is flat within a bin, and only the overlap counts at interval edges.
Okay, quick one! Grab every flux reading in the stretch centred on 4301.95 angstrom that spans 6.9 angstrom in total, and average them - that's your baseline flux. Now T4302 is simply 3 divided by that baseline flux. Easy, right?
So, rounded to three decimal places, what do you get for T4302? 0.446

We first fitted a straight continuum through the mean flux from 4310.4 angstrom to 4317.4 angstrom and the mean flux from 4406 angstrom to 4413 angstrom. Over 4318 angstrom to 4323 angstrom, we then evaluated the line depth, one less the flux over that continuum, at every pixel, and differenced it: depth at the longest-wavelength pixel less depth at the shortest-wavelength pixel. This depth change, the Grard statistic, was -0.07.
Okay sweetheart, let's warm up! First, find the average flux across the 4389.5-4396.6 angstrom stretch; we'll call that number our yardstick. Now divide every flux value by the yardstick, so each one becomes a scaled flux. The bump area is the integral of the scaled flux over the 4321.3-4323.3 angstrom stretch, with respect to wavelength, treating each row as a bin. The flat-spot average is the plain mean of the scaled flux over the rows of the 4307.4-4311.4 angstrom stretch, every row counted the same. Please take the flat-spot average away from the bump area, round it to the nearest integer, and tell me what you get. 1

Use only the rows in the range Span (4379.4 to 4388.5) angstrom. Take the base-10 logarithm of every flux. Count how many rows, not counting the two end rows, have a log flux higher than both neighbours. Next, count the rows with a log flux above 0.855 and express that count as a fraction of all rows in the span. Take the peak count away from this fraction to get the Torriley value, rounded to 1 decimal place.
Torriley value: -1.4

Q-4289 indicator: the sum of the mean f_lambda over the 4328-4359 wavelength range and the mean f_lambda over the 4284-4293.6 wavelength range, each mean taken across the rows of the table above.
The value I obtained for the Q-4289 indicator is 13.4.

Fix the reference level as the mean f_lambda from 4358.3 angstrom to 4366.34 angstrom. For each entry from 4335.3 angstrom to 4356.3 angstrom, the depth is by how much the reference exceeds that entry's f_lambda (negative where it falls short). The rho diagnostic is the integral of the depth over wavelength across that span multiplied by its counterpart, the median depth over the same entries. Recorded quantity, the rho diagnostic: 1.5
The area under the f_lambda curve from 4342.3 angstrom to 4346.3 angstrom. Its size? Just 21.8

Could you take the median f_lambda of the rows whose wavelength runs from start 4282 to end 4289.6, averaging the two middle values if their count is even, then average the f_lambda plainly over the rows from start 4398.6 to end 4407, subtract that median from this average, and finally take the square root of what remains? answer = 1.0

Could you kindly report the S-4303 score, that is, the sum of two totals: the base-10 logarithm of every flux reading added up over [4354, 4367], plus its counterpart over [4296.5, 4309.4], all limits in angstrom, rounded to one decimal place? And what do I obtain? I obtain 21.4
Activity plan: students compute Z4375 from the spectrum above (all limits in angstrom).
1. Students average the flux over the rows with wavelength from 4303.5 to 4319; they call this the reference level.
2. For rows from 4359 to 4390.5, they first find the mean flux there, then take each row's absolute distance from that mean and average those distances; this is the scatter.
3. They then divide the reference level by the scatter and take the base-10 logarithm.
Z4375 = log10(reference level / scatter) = 0.99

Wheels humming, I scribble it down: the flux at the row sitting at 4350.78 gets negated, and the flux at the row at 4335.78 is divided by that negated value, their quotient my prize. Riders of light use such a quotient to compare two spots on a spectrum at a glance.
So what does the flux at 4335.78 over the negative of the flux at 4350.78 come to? -1.2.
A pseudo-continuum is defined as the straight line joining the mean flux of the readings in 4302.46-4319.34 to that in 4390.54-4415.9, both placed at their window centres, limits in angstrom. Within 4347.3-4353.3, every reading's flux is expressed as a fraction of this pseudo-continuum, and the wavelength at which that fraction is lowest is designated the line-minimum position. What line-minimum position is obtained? 4350.78 angstrom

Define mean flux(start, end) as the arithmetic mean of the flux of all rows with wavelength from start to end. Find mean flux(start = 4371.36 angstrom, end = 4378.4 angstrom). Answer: 6.96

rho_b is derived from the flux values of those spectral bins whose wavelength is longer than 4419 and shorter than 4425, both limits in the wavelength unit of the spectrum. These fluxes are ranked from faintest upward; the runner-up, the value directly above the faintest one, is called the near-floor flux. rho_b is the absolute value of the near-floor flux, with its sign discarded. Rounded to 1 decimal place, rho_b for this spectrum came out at 7.2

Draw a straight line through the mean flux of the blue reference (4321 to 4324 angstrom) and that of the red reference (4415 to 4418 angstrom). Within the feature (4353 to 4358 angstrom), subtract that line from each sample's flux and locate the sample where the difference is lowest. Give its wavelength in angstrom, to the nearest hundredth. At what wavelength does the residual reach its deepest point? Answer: 4355.79 angstrom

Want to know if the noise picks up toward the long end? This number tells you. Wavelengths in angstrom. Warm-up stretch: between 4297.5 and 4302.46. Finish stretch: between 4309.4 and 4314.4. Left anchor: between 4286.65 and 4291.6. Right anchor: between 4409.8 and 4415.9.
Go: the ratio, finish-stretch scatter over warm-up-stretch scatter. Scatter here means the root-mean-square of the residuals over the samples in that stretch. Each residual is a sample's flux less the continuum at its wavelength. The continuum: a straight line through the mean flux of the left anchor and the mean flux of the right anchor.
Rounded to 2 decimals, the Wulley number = 1.63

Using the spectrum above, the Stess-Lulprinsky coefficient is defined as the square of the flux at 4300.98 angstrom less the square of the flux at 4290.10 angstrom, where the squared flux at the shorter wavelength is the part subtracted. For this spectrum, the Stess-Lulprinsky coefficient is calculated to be 27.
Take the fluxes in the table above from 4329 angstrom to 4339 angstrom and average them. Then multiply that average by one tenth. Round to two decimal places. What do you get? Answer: 0.60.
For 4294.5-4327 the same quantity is 0.65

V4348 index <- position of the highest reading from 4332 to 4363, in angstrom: 4340.78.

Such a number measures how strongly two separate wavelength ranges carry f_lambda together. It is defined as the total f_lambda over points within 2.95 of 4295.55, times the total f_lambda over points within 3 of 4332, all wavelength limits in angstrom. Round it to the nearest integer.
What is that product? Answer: 1491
